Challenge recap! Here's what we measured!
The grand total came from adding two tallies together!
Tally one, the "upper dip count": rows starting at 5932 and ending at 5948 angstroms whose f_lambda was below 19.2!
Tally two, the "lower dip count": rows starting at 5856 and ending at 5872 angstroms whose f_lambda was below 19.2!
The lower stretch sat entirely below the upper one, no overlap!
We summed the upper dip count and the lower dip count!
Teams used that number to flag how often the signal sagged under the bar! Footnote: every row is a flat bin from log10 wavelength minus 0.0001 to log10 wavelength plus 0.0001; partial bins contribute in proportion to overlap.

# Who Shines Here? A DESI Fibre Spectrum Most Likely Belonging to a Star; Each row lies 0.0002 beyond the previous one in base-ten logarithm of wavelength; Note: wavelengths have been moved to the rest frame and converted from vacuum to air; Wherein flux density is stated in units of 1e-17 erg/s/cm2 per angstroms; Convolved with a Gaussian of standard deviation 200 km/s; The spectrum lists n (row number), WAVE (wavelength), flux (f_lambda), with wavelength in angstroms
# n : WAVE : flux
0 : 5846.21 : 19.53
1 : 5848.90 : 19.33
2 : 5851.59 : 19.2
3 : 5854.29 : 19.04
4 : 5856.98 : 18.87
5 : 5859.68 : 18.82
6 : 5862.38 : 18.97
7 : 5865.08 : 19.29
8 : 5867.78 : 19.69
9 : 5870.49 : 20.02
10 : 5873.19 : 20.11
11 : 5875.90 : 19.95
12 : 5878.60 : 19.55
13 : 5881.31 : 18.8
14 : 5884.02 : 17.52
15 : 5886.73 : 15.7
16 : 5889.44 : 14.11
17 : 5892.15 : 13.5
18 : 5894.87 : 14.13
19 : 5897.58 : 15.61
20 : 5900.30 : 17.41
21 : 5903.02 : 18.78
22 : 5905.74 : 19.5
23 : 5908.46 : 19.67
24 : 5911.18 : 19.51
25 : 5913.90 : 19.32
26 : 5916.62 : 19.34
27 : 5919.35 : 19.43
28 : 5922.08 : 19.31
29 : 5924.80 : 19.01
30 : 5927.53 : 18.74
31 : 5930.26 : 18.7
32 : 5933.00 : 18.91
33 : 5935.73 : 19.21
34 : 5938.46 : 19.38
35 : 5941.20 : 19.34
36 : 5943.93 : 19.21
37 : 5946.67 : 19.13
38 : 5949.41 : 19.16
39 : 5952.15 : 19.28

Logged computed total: 5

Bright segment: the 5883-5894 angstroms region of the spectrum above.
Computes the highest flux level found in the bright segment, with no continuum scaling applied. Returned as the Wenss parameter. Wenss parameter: 17.52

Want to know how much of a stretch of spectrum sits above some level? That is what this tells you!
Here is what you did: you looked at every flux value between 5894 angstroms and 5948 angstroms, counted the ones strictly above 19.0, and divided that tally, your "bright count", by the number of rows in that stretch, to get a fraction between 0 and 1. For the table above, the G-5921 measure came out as 0.650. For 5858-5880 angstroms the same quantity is 0.750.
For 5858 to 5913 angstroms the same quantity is 0.450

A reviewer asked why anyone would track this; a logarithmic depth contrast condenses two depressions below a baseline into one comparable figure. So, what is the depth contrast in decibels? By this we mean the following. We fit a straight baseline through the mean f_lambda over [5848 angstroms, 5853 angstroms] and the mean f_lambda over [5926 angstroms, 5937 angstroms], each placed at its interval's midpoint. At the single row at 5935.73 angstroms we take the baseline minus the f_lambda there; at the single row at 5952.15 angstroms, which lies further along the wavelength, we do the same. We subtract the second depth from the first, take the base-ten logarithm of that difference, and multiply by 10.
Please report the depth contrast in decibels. -8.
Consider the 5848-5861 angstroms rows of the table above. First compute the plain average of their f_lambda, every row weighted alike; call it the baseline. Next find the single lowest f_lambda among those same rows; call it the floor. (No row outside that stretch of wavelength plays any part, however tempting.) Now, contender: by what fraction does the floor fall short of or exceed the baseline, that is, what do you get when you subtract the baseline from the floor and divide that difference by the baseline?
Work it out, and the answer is -0.012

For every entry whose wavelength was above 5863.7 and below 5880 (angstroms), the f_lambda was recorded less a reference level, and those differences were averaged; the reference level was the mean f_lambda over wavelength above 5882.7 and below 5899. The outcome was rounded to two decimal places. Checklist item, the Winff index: 4.67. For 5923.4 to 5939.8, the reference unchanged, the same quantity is 3.90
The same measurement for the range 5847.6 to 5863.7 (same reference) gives 3.94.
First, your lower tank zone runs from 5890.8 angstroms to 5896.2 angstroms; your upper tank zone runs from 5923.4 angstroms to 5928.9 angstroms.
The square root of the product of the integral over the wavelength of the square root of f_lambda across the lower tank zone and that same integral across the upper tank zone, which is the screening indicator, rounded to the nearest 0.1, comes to 21.9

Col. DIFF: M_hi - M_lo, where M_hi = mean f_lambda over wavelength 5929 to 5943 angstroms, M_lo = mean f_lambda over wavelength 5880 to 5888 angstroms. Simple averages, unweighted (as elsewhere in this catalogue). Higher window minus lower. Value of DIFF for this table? 1.8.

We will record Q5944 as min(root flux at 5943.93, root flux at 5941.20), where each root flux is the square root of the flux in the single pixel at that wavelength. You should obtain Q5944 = 4.38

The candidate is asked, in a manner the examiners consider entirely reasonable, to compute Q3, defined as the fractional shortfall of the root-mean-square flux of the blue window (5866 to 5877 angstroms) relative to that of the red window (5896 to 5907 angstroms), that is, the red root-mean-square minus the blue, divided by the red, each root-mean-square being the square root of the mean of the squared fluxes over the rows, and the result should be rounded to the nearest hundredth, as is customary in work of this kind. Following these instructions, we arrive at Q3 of -0.11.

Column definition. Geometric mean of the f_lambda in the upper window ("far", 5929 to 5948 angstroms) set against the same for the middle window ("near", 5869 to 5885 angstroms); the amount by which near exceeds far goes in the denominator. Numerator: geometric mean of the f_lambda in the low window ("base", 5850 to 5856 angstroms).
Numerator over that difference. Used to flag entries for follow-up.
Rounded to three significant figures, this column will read 107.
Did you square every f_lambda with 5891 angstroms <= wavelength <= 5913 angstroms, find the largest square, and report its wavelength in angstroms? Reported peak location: 5908.46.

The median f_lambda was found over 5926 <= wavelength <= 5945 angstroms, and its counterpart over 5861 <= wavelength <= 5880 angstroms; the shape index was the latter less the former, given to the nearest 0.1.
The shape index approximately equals 0.5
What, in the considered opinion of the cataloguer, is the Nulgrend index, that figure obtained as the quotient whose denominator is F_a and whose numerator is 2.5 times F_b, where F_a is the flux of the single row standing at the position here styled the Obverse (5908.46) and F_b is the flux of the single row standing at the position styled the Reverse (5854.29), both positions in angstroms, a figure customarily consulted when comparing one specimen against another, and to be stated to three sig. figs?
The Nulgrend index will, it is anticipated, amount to 2.42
